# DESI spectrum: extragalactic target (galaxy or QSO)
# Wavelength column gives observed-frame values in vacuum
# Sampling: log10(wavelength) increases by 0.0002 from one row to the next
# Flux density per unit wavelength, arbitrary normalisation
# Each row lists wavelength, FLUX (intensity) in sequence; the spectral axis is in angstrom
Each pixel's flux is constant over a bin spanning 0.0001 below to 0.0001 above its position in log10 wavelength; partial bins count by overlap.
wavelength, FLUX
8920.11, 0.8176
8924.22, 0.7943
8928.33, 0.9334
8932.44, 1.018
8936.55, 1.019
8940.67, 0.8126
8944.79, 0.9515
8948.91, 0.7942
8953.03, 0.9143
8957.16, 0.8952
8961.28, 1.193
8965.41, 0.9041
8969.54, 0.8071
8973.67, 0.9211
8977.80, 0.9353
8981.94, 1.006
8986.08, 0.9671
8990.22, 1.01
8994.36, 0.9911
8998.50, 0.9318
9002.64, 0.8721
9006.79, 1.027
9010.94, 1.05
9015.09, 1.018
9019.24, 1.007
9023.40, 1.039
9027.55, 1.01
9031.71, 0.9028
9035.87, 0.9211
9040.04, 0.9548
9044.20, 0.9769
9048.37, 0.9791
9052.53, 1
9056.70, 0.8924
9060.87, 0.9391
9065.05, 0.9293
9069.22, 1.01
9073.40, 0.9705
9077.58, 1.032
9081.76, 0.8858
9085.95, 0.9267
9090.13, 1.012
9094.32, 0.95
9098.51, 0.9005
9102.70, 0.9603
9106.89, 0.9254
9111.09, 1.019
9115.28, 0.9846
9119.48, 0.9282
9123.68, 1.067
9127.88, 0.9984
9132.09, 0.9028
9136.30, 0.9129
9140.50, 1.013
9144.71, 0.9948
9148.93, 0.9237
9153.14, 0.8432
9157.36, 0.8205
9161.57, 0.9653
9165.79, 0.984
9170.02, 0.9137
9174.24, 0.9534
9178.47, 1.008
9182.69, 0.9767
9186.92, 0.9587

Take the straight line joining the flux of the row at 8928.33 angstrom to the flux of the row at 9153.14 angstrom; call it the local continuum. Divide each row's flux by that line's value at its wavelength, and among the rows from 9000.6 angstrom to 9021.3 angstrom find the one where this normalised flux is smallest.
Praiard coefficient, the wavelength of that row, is 9002.64 angstrom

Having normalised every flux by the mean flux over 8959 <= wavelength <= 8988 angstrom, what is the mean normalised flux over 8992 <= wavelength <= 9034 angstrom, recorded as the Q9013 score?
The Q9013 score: 1.02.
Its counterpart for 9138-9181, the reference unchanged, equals 0.98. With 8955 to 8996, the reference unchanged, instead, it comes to 1.00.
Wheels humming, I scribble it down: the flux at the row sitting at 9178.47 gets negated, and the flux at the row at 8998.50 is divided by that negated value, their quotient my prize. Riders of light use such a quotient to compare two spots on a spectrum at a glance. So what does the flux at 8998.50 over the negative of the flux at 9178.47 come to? -0.92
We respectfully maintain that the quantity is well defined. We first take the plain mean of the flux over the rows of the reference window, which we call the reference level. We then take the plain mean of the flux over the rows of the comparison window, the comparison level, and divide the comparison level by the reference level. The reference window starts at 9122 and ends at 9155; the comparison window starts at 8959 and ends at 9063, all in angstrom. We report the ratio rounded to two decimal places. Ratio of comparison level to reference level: 1.01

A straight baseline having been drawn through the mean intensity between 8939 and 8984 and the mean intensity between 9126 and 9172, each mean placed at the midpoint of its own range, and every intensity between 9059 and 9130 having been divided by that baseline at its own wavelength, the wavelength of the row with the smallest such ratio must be 9081.76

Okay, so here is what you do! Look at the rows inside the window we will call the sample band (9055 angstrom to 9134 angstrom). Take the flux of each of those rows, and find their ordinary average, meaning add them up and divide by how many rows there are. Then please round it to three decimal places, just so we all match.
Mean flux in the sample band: 0.960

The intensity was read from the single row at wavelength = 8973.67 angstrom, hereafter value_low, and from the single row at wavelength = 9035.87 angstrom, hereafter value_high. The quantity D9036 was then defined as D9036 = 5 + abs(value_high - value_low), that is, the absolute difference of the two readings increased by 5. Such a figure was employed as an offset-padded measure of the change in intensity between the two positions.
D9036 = 5.00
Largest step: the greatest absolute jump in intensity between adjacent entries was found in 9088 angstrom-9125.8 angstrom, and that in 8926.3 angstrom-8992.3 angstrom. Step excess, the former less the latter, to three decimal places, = -0.159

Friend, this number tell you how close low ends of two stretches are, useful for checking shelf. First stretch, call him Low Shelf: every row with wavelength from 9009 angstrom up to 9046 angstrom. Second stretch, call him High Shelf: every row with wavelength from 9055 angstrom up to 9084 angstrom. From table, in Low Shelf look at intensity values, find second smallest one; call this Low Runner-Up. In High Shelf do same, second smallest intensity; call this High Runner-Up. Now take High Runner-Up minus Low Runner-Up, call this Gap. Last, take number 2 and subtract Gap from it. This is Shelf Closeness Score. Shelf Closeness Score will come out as 2.03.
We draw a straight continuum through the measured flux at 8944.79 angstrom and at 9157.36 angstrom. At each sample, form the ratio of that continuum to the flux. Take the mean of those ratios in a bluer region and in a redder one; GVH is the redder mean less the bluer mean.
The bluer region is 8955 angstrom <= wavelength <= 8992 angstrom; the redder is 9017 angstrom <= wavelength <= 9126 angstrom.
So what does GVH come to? -0.08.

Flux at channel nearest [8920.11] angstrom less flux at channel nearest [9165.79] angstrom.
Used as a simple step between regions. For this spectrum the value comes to -0.17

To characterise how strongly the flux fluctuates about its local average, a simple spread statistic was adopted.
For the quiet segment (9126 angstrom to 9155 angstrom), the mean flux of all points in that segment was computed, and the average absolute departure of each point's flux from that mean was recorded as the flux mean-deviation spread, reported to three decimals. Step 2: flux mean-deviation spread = 0.052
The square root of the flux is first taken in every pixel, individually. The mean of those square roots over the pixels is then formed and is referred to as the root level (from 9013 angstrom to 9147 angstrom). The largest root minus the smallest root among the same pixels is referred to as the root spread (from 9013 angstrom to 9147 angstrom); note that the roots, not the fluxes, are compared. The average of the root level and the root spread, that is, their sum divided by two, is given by 0.538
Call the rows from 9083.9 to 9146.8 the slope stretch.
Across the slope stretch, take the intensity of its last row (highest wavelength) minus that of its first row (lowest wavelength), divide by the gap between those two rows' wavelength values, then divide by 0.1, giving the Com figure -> 0.012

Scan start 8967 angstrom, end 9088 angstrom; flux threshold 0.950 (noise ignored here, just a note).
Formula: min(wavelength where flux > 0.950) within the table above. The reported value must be 8981.94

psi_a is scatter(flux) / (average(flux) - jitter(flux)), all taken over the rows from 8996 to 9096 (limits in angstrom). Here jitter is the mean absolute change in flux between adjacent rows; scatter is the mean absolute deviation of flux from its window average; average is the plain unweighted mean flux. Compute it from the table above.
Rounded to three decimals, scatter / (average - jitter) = 0.050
